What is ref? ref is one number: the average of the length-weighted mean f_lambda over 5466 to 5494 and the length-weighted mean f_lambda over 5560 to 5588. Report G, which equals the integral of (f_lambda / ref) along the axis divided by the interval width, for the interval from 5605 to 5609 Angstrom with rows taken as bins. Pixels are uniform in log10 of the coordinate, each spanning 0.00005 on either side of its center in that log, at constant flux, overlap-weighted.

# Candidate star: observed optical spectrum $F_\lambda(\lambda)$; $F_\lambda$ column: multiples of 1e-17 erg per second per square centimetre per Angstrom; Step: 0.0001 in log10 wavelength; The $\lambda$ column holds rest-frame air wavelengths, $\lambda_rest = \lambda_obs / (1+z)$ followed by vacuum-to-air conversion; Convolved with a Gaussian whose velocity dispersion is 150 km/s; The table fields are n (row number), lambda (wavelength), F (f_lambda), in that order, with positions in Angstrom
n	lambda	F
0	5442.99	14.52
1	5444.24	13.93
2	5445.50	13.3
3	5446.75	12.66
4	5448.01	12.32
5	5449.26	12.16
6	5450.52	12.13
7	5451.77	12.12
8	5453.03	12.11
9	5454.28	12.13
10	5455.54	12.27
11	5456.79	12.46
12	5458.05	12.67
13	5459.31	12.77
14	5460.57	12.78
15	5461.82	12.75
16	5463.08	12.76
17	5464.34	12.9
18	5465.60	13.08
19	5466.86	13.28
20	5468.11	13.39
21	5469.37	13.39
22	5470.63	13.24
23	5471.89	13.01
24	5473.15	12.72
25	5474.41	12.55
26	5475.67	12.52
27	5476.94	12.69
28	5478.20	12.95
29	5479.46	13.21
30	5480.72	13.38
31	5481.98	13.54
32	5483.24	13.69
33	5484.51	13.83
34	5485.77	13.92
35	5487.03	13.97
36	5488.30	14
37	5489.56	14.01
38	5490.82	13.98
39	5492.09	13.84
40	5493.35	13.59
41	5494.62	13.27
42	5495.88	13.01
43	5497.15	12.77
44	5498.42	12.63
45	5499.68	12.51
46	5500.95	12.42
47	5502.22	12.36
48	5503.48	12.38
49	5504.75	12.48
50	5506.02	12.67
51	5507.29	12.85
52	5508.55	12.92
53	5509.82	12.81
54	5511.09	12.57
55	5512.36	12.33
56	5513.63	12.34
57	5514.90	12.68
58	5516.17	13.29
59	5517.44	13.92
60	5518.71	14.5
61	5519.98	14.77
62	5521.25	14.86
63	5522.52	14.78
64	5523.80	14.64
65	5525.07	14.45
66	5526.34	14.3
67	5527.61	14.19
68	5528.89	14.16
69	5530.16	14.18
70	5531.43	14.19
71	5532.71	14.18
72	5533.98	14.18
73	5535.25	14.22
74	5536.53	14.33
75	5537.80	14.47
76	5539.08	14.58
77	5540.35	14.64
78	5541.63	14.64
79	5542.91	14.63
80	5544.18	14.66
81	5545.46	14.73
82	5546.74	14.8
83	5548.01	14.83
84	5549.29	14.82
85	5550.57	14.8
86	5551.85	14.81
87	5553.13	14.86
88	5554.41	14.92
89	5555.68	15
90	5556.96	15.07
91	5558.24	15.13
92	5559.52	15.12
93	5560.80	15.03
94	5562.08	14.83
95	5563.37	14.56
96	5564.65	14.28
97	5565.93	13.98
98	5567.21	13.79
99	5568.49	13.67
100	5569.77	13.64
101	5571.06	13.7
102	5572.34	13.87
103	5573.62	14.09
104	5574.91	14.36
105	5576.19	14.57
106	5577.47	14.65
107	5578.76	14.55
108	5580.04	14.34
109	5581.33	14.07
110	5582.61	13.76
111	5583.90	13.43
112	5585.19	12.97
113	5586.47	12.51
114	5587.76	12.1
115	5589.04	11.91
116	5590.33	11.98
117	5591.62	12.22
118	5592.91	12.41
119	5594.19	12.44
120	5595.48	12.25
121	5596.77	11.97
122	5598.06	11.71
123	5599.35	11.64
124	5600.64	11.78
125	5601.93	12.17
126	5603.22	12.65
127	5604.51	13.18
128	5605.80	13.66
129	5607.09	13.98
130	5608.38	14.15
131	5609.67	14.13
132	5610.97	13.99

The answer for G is 1.02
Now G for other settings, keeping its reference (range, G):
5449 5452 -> 0.89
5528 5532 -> 1.04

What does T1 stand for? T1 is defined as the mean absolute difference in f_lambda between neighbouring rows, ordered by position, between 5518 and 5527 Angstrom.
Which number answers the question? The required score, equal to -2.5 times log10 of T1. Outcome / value 2.04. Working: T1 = 0.15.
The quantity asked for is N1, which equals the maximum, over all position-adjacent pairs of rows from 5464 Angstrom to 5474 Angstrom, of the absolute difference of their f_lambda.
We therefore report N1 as 0.3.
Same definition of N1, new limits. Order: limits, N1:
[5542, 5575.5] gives 0.3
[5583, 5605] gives 0.5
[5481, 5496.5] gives 0.3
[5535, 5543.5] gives 0.1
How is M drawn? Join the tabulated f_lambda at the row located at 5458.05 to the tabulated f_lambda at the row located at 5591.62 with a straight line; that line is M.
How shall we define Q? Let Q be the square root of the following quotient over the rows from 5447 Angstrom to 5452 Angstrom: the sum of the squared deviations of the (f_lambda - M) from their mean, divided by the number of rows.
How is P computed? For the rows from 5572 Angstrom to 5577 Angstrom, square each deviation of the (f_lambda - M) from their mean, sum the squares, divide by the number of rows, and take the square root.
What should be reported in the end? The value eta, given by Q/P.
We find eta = 0.3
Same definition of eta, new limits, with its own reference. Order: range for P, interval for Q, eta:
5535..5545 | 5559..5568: 2.9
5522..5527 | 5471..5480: 1.4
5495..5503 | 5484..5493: 0.3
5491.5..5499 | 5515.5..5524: 1.3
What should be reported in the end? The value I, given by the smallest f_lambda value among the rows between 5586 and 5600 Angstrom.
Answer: 11.64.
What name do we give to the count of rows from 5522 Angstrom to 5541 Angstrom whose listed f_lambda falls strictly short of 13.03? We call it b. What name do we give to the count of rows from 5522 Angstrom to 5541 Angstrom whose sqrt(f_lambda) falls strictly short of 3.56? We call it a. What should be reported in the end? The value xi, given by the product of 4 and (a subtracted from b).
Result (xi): 0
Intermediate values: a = 0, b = 0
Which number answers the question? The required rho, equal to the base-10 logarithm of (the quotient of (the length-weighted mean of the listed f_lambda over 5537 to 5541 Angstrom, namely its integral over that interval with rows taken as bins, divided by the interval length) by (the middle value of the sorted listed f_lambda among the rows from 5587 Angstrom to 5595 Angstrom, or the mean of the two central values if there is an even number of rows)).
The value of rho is 0.08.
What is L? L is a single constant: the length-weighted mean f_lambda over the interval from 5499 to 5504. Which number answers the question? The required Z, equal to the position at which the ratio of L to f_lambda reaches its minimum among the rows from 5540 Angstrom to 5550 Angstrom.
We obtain 5548.01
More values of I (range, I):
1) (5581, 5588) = 12.1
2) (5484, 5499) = 12.63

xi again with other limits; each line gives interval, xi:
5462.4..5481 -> 24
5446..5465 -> 20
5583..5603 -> 4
